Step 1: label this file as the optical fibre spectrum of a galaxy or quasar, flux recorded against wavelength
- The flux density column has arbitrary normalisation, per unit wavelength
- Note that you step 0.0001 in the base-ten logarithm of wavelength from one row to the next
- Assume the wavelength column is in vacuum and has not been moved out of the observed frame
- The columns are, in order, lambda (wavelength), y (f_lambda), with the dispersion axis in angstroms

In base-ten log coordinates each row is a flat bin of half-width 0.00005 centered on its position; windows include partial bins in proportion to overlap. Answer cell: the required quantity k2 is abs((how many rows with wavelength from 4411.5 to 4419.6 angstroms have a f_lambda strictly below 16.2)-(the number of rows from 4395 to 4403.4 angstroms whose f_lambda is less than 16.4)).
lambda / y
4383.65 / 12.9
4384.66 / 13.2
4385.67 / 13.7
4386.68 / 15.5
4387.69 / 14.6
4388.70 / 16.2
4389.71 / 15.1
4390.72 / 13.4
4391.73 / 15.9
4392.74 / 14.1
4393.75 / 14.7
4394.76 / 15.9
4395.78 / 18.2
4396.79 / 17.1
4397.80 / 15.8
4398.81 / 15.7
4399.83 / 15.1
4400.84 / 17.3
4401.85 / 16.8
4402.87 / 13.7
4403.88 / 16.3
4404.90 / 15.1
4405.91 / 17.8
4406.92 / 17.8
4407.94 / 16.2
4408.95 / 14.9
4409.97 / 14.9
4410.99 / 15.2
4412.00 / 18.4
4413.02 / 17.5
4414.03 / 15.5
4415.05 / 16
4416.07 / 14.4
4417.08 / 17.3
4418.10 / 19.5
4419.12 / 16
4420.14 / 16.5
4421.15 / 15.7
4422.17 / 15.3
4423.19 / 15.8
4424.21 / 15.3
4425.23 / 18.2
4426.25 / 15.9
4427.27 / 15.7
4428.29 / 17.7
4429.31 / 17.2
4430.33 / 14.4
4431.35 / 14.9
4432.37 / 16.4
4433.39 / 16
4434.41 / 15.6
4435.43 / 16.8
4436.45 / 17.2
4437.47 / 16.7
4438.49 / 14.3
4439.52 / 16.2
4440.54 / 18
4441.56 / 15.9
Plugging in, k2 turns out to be 0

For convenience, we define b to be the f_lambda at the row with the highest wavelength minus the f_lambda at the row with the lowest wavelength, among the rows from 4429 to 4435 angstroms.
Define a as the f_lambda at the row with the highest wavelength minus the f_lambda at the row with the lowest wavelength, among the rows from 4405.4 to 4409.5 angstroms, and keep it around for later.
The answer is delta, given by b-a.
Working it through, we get 1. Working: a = -2.9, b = -1.6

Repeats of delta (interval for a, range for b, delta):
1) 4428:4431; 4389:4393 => 2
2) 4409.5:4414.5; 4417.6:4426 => -2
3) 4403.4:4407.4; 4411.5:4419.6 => -4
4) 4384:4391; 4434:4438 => 1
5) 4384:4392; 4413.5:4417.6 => -1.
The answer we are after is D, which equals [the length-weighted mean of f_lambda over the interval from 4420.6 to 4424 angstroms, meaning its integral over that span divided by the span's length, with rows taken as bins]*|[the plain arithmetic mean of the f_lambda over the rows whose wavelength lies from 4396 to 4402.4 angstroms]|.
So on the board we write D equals 254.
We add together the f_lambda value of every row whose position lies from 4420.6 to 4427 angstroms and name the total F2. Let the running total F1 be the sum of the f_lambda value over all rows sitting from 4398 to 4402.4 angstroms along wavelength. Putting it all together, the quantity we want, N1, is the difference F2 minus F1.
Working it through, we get 31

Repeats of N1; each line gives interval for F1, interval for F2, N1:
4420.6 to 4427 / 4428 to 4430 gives -61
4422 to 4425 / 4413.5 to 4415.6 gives -15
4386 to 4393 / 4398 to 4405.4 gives 5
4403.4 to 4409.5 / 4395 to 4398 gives -47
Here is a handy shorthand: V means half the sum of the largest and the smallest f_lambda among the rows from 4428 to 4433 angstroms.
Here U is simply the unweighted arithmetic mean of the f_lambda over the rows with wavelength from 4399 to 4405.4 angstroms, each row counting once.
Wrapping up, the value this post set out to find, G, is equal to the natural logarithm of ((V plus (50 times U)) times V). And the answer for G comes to 9.46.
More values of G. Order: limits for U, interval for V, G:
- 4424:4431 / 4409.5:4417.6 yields 9.52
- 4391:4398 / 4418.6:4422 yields 9.48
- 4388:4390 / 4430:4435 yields 9.42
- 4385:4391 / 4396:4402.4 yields 9.41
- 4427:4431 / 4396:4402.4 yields 9.50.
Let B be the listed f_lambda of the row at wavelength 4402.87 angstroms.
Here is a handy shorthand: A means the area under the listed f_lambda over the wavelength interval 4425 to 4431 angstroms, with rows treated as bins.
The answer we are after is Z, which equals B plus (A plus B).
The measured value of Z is 126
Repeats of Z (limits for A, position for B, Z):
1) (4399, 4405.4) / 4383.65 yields 126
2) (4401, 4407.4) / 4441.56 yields 136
